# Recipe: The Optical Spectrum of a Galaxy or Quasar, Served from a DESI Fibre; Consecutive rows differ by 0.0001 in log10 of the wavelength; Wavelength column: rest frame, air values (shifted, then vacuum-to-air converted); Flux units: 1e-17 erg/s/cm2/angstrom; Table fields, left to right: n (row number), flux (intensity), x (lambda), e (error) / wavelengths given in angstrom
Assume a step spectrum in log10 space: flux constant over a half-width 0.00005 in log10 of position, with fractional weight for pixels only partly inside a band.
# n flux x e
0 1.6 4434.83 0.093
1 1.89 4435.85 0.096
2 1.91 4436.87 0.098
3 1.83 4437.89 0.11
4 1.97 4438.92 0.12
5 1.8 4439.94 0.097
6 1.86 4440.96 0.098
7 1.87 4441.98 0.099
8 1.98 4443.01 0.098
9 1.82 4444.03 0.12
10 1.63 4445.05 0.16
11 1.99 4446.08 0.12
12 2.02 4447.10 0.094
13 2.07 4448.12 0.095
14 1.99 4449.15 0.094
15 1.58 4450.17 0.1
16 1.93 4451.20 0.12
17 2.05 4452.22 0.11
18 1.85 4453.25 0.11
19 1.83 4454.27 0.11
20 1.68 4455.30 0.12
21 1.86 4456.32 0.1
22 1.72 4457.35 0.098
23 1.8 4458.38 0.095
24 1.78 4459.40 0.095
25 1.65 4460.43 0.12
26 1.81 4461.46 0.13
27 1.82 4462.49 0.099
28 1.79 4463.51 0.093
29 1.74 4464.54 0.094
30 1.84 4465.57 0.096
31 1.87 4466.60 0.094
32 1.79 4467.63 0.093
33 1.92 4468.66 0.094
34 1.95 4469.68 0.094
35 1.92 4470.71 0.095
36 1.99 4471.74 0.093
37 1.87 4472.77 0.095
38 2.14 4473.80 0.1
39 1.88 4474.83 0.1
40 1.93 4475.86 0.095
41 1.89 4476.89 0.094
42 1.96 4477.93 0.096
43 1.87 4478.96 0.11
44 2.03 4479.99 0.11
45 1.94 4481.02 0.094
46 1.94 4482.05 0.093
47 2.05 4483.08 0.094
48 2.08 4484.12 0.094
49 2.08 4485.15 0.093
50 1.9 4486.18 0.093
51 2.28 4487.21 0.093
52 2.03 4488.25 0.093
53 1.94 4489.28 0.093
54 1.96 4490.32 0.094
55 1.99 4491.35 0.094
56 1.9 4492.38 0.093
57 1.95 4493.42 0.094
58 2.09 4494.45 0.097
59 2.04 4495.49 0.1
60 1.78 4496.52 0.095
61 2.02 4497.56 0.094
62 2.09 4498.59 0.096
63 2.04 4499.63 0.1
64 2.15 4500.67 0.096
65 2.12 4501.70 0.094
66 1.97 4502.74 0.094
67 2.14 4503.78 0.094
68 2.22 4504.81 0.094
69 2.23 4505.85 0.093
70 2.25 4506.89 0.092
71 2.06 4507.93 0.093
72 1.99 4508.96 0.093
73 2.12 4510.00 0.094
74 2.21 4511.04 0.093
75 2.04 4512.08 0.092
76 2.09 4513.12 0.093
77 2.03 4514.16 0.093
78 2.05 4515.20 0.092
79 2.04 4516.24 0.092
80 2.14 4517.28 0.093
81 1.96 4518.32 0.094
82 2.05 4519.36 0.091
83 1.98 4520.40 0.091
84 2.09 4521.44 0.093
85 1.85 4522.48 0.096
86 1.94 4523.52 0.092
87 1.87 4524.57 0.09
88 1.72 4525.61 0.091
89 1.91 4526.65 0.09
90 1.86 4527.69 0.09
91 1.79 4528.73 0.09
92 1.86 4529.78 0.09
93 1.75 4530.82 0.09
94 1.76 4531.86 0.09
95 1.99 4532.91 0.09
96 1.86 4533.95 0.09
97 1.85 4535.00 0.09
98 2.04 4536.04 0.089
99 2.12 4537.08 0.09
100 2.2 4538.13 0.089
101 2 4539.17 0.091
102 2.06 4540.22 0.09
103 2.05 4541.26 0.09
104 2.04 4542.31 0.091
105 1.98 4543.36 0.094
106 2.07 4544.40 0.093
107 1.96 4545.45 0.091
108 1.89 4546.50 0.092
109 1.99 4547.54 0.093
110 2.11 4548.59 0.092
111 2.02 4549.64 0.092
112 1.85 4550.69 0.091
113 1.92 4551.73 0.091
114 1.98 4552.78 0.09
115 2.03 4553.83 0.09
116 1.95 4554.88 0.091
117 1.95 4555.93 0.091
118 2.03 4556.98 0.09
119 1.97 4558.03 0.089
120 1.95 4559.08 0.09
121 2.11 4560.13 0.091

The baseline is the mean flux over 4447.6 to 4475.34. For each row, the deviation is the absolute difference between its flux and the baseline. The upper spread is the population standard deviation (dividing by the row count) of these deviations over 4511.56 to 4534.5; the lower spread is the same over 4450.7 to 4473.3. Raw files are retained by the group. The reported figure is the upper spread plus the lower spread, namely 0.142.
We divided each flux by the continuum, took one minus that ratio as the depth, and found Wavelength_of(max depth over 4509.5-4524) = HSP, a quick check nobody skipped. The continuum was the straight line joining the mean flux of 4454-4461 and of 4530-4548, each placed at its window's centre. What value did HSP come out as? 4522.48 angstrom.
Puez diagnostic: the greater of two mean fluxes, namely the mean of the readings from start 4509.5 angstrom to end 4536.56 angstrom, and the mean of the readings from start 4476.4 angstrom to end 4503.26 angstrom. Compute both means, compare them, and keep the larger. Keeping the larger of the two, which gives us 2.00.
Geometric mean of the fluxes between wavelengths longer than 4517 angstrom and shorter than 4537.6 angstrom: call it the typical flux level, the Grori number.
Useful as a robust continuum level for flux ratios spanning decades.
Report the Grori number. 1.92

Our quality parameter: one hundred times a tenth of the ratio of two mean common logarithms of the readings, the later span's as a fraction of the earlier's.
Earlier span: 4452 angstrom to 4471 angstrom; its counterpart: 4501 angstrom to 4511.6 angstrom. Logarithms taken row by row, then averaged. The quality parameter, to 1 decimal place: 12.6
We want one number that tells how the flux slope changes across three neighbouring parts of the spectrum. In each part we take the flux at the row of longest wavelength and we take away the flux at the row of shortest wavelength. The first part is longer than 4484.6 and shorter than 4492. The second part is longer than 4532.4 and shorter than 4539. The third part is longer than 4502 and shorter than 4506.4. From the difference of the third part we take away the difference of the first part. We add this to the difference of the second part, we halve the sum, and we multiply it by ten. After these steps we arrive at 2.8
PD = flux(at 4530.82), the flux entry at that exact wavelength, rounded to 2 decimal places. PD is 1.75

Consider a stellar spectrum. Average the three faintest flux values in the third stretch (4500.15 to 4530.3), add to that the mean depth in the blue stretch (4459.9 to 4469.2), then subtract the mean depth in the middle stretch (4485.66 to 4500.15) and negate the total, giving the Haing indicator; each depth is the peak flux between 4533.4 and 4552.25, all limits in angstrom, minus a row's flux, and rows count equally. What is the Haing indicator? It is -1.98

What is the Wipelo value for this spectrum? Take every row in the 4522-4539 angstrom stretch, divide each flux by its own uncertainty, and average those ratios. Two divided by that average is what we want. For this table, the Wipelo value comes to 0.095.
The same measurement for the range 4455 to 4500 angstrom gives 0.101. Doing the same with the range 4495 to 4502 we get 0.095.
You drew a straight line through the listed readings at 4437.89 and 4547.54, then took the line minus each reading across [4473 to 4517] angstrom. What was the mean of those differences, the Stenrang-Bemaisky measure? -0.12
